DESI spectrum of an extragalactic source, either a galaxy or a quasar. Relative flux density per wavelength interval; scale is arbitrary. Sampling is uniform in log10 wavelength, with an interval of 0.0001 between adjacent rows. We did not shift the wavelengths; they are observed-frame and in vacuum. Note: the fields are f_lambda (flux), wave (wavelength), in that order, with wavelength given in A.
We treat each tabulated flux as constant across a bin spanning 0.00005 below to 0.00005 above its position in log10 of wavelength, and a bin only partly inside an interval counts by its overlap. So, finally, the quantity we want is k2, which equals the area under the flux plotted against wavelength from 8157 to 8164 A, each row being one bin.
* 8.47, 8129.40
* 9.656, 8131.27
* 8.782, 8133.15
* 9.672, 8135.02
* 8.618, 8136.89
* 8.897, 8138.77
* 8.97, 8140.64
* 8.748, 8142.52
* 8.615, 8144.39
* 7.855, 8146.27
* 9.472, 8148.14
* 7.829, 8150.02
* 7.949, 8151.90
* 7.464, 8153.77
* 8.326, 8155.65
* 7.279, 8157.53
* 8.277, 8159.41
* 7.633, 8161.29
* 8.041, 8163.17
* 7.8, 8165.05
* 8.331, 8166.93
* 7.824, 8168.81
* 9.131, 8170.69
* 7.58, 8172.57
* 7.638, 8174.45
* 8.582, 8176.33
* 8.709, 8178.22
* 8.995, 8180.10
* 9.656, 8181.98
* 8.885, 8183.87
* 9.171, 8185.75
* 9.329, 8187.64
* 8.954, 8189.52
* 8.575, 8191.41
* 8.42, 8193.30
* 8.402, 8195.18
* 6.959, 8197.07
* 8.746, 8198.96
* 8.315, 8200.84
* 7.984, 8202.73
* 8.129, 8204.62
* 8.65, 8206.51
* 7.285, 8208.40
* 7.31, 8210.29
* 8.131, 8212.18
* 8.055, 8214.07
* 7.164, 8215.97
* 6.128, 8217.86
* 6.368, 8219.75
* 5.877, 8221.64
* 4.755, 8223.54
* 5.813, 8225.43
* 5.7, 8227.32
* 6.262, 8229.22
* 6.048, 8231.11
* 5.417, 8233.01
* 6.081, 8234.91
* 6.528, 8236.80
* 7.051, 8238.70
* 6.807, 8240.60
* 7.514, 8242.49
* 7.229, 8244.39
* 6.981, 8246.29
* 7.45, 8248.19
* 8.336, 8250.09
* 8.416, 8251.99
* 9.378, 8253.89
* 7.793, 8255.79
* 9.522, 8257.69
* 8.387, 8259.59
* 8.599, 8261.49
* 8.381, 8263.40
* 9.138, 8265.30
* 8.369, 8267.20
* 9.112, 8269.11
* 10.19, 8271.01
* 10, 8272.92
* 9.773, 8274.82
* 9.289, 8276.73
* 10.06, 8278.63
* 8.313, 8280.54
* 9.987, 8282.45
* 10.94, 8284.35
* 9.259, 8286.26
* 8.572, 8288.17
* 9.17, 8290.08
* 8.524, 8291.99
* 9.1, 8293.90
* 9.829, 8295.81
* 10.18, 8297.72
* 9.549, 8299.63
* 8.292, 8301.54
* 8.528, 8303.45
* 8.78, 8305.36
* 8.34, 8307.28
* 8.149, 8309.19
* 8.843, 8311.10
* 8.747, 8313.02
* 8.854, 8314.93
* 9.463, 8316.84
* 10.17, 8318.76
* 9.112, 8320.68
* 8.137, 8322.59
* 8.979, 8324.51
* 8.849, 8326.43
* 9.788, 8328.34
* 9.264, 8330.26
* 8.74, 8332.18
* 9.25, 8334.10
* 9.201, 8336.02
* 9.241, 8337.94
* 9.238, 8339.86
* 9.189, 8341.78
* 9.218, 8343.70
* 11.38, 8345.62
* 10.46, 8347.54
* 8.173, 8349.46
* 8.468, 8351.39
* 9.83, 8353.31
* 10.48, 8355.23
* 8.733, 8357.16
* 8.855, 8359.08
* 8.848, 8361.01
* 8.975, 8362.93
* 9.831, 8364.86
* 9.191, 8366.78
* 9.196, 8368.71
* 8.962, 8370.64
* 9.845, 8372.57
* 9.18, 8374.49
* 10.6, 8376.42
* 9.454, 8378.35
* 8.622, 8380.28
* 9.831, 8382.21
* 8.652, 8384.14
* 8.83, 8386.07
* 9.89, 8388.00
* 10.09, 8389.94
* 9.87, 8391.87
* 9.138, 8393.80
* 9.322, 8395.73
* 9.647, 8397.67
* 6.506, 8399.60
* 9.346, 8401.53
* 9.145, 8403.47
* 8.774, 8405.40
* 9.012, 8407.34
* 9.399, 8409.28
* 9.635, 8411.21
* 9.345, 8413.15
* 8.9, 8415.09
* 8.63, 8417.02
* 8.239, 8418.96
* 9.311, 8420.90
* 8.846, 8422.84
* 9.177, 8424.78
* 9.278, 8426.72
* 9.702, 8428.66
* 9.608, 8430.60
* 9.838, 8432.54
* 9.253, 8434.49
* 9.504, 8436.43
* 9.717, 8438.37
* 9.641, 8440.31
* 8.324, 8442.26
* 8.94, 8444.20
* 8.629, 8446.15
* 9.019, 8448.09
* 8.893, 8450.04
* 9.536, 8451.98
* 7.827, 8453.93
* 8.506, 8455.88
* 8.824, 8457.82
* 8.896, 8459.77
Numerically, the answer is 55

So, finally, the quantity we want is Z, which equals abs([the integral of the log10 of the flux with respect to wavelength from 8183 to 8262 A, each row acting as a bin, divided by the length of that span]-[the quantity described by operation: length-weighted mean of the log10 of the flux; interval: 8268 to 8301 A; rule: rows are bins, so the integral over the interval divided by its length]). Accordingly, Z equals 0.11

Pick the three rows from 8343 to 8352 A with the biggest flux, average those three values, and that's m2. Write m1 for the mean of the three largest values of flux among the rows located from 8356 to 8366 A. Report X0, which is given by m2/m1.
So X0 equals 1.12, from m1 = 9.22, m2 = 10.4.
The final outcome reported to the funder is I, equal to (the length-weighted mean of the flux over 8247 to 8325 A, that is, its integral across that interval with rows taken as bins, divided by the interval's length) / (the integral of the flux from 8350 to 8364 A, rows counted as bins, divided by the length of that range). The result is 0.99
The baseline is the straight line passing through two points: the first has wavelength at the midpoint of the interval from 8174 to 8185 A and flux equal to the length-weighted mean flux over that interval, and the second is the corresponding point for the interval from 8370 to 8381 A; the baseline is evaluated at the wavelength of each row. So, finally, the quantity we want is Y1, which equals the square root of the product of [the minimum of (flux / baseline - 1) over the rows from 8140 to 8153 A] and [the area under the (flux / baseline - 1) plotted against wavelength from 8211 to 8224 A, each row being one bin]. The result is 0.57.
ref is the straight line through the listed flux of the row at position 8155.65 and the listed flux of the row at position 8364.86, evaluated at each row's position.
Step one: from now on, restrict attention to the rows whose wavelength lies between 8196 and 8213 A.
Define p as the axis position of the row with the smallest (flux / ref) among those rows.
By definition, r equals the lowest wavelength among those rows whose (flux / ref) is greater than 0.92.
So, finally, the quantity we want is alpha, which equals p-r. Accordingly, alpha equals -1.9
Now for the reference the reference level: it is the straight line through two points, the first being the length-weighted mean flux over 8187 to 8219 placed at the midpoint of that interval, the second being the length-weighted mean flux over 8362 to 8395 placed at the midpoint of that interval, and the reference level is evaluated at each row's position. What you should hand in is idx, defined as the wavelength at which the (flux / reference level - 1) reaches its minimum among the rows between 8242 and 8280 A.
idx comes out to 8246.29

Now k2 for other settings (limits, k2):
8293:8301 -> 77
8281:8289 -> 77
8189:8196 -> 60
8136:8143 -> 62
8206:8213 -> 55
